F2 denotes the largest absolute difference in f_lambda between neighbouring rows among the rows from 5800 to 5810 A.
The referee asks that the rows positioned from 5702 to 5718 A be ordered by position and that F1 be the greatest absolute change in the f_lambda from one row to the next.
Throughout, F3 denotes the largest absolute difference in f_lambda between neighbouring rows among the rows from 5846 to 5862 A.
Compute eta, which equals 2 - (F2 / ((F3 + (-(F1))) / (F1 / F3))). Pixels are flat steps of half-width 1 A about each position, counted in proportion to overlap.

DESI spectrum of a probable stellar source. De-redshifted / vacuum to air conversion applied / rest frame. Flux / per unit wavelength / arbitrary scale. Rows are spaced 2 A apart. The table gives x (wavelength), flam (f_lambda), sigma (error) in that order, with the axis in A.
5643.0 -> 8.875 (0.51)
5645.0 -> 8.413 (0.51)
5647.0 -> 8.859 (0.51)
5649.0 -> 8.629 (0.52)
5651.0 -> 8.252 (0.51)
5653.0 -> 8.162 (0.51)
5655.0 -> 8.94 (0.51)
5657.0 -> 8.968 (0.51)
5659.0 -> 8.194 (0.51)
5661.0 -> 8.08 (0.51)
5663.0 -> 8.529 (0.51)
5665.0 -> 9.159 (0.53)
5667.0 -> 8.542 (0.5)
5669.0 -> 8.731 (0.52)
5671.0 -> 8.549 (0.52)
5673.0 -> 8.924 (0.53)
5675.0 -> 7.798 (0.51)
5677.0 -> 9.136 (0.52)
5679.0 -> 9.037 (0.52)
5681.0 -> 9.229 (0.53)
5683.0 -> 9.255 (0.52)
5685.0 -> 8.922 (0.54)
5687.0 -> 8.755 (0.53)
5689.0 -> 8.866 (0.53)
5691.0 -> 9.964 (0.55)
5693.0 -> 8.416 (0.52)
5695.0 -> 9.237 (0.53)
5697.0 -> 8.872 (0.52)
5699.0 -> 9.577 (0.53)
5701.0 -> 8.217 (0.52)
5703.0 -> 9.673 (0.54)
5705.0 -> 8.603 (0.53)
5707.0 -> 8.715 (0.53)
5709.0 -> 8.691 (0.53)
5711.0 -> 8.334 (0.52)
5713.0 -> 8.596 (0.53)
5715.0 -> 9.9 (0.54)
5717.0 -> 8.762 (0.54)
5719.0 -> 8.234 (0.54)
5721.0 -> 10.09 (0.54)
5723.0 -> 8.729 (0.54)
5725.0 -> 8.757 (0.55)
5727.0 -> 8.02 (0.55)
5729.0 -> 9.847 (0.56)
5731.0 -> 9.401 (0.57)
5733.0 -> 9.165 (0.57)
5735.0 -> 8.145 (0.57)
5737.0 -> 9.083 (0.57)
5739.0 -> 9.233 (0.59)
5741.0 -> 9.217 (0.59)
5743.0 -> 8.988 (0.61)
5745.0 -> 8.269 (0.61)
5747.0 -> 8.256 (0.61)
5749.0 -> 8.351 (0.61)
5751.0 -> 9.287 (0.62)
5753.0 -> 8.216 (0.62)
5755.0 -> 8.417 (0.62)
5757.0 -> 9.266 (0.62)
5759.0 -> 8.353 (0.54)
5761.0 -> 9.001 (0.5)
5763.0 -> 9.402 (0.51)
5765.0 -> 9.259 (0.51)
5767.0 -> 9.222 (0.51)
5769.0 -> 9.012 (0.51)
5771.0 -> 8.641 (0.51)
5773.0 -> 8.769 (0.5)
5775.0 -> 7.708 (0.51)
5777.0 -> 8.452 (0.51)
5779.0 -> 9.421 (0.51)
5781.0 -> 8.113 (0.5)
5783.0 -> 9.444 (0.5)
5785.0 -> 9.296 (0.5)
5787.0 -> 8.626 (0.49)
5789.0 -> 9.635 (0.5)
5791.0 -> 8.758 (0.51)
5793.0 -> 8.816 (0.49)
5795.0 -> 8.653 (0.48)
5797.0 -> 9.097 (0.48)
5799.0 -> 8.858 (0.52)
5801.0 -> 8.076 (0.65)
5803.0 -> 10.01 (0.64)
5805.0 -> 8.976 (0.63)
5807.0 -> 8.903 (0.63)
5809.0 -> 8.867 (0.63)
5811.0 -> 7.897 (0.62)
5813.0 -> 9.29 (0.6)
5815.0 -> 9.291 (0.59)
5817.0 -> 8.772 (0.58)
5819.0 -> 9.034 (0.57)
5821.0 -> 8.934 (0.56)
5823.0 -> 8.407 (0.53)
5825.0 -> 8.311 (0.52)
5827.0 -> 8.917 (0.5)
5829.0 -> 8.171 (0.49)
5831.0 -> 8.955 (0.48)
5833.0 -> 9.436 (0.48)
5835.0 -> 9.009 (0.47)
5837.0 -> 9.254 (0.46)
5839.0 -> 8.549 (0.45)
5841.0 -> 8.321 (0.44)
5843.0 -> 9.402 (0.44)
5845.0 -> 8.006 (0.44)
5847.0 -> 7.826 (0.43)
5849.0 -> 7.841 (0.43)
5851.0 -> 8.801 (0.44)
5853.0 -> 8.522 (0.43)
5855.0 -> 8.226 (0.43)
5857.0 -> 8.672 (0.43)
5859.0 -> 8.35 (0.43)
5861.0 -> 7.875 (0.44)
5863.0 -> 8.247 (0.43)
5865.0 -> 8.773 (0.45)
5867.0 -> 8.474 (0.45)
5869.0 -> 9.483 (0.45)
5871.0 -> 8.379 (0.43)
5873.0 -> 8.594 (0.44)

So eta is 10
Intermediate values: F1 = 1.30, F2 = 1.93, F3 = 1.0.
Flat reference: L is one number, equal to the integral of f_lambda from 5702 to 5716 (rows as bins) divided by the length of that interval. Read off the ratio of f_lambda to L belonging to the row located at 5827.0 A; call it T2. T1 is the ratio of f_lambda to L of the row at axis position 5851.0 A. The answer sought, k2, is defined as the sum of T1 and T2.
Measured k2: 1.98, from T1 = 0.99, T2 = 1.00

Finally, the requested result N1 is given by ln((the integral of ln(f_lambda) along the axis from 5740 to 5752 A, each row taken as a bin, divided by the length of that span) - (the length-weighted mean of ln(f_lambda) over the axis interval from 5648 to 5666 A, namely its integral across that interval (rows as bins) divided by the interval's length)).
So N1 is -3.9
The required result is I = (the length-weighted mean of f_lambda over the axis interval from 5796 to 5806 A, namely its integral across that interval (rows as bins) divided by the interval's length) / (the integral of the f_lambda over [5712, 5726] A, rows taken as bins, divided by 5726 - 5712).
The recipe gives 0.999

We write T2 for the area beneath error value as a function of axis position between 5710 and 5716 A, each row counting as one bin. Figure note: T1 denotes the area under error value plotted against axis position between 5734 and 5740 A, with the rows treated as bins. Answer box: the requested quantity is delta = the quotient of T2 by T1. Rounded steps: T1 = 3.46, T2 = 3.18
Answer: 0.92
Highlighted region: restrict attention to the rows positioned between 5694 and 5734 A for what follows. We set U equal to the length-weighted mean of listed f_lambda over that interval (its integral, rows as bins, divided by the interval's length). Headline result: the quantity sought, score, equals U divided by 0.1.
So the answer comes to 89.7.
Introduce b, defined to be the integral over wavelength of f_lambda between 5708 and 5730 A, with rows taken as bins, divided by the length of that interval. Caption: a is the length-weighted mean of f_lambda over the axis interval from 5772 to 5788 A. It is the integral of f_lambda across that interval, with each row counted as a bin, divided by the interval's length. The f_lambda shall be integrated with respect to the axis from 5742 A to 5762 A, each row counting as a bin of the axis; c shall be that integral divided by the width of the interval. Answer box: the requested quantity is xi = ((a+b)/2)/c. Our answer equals 1.02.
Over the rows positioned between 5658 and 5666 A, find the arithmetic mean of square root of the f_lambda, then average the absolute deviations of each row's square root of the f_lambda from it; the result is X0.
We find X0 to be 0.060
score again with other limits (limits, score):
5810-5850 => 86.8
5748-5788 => 88.1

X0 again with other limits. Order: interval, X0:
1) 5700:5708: 0.072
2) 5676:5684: 0.013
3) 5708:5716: 0.084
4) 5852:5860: 0.027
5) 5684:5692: 0.068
